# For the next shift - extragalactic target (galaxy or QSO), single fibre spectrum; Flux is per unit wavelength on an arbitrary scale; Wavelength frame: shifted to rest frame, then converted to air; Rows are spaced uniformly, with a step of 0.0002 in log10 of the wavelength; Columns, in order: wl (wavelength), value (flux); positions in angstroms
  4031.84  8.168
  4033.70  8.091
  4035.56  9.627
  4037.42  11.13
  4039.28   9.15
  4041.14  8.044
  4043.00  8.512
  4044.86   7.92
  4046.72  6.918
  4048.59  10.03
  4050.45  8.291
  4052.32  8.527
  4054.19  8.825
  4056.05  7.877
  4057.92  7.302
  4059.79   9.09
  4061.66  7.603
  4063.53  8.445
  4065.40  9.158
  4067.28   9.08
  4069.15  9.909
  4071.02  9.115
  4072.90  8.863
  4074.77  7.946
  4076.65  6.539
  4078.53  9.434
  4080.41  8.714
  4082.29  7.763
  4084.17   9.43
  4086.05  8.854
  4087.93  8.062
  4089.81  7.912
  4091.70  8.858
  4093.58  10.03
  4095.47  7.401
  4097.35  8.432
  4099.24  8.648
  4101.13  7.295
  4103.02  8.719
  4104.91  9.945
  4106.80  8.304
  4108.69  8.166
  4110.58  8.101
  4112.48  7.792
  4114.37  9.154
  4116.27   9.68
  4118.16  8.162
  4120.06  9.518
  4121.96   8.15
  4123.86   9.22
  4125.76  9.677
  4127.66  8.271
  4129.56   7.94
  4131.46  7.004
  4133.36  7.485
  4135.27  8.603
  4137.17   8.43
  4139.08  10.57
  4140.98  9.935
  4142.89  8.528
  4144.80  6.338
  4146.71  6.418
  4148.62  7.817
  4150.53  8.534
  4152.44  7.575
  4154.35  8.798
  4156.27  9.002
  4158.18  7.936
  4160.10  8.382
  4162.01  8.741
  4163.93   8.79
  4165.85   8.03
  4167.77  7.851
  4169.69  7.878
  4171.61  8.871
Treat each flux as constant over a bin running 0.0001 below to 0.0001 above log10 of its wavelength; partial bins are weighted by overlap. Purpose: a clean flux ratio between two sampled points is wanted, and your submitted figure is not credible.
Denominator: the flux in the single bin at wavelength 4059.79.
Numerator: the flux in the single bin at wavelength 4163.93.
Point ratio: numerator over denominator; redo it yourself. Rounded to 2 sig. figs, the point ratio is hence 0.97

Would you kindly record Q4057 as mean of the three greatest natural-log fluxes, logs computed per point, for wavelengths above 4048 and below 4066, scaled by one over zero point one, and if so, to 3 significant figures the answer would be 22.4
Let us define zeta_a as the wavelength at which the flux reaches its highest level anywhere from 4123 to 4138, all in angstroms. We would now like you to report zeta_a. 4125.76 angstroms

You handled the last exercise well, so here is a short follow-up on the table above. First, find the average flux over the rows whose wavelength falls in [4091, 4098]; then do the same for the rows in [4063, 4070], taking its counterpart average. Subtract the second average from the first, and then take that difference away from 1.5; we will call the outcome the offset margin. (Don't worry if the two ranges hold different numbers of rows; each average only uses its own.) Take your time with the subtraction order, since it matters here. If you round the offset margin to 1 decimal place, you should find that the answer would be 2.0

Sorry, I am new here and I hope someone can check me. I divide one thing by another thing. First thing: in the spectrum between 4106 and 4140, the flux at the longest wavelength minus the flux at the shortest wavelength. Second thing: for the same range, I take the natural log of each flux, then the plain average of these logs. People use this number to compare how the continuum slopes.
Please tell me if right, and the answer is 1.06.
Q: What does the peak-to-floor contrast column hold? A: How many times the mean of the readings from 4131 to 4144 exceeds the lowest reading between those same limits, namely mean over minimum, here 1.24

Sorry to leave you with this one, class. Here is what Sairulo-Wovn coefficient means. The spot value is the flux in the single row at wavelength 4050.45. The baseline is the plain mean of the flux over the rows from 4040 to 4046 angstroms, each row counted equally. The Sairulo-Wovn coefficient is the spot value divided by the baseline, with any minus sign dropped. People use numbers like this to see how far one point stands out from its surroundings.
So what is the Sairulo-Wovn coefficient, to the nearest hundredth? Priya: 1.02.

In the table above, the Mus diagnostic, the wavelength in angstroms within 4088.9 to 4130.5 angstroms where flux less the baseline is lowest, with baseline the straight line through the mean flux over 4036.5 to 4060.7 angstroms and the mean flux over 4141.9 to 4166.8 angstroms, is 4101.13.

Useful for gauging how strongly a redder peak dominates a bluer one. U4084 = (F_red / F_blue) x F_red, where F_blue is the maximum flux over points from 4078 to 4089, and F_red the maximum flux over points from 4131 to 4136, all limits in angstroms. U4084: 7.8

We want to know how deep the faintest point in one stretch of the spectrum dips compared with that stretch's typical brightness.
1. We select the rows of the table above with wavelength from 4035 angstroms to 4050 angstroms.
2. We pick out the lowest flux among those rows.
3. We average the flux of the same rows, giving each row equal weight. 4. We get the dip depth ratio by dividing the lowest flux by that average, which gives 0.78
